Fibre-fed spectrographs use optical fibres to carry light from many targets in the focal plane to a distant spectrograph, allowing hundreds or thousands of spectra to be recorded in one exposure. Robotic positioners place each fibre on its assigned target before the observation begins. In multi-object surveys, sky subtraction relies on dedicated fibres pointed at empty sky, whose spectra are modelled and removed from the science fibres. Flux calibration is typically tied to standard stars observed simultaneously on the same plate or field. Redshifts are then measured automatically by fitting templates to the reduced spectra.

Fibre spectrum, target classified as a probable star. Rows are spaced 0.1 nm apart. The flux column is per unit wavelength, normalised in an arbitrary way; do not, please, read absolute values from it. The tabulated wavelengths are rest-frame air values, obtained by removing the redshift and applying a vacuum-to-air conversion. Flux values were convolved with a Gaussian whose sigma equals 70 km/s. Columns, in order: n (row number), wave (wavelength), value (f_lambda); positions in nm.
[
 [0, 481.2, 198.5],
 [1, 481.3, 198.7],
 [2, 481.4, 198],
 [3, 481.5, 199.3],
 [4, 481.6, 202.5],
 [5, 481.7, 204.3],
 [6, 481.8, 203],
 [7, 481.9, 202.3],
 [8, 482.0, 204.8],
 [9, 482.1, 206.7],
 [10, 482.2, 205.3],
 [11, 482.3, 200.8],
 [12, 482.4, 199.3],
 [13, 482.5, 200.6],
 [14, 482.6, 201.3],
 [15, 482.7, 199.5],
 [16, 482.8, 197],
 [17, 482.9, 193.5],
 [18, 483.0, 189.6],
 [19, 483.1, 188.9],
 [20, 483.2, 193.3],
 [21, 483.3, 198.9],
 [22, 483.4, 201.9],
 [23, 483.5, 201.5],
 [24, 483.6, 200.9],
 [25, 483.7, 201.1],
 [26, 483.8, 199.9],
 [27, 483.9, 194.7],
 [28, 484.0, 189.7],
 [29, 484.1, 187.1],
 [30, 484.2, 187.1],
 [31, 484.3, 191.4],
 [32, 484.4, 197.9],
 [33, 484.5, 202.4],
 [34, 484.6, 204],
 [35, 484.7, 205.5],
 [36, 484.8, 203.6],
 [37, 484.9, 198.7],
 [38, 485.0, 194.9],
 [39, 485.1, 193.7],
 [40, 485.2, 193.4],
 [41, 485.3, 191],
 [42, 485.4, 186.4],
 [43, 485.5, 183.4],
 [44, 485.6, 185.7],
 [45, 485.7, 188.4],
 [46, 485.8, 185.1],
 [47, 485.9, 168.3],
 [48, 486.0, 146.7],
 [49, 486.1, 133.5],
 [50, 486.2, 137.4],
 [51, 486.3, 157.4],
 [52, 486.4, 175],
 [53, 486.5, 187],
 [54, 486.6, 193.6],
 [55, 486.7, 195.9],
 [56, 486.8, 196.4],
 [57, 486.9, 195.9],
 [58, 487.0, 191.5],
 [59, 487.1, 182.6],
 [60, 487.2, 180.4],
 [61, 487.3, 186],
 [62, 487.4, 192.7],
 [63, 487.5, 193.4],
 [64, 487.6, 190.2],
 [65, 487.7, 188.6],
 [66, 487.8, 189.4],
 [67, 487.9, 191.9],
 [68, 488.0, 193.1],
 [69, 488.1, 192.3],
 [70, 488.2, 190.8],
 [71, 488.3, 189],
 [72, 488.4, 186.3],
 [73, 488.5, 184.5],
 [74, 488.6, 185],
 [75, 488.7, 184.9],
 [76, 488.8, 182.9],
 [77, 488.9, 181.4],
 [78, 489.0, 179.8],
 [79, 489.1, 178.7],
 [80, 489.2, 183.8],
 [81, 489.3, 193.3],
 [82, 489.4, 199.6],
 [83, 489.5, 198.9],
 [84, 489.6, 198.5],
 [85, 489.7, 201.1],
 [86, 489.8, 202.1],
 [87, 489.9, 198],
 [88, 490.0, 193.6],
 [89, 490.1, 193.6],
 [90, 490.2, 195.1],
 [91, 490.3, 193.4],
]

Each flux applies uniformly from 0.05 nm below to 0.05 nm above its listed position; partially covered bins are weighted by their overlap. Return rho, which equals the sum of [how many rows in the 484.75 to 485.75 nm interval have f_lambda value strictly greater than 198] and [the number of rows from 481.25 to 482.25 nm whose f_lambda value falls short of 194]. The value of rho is 2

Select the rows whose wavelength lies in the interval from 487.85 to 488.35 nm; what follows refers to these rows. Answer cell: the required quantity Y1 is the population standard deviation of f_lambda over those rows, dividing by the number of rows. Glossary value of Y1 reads 1.4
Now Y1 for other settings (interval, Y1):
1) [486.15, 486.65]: 20.5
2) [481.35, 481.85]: 2.4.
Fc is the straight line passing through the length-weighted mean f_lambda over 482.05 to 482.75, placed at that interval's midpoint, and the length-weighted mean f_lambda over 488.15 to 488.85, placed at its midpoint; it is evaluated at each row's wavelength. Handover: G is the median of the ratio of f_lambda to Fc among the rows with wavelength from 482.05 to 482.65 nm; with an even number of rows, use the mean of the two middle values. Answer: 1.00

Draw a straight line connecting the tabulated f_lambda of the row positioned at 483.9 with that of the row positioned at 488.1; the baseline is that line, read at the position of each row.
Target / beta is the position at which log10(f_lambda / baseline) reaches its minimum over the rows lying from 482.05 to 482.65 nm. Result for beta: 482.4 nm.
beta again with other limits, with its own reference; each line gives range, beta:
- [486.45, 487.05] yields 486.5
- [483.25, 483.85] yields 483.3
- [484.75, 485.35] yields 485.3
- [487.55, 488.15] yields 487.7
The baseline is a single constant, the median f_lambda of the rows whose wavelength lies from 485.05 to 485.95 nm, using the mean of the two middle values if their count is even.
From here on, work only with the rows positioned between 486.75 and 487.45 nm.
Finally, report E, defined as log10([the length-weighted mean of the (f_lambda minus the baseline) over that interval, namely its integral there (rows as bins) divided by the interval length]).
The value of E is 0.47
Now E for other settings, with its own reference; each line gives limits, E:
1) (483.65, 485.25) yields 1.01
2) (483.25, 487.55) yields 0.19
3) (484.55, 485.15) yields 1.14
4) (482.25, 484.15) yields 1.02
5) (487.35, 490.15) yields 0.63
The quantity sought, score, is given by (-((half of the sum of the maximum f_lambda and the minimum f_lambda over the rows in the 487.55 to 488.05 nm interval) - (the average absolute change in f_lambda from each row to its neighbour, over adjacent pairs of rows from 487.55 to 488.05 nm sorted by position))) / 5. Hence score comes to -37.9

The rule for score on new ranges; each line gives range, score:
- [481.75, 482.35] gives -40.3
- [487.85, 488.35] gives -37.9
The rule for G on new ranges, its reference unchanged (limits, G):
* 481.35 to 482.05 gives 1.00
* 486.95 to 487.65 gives 1.01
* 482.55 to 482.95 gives 0.99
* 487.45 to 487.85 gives 1.01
